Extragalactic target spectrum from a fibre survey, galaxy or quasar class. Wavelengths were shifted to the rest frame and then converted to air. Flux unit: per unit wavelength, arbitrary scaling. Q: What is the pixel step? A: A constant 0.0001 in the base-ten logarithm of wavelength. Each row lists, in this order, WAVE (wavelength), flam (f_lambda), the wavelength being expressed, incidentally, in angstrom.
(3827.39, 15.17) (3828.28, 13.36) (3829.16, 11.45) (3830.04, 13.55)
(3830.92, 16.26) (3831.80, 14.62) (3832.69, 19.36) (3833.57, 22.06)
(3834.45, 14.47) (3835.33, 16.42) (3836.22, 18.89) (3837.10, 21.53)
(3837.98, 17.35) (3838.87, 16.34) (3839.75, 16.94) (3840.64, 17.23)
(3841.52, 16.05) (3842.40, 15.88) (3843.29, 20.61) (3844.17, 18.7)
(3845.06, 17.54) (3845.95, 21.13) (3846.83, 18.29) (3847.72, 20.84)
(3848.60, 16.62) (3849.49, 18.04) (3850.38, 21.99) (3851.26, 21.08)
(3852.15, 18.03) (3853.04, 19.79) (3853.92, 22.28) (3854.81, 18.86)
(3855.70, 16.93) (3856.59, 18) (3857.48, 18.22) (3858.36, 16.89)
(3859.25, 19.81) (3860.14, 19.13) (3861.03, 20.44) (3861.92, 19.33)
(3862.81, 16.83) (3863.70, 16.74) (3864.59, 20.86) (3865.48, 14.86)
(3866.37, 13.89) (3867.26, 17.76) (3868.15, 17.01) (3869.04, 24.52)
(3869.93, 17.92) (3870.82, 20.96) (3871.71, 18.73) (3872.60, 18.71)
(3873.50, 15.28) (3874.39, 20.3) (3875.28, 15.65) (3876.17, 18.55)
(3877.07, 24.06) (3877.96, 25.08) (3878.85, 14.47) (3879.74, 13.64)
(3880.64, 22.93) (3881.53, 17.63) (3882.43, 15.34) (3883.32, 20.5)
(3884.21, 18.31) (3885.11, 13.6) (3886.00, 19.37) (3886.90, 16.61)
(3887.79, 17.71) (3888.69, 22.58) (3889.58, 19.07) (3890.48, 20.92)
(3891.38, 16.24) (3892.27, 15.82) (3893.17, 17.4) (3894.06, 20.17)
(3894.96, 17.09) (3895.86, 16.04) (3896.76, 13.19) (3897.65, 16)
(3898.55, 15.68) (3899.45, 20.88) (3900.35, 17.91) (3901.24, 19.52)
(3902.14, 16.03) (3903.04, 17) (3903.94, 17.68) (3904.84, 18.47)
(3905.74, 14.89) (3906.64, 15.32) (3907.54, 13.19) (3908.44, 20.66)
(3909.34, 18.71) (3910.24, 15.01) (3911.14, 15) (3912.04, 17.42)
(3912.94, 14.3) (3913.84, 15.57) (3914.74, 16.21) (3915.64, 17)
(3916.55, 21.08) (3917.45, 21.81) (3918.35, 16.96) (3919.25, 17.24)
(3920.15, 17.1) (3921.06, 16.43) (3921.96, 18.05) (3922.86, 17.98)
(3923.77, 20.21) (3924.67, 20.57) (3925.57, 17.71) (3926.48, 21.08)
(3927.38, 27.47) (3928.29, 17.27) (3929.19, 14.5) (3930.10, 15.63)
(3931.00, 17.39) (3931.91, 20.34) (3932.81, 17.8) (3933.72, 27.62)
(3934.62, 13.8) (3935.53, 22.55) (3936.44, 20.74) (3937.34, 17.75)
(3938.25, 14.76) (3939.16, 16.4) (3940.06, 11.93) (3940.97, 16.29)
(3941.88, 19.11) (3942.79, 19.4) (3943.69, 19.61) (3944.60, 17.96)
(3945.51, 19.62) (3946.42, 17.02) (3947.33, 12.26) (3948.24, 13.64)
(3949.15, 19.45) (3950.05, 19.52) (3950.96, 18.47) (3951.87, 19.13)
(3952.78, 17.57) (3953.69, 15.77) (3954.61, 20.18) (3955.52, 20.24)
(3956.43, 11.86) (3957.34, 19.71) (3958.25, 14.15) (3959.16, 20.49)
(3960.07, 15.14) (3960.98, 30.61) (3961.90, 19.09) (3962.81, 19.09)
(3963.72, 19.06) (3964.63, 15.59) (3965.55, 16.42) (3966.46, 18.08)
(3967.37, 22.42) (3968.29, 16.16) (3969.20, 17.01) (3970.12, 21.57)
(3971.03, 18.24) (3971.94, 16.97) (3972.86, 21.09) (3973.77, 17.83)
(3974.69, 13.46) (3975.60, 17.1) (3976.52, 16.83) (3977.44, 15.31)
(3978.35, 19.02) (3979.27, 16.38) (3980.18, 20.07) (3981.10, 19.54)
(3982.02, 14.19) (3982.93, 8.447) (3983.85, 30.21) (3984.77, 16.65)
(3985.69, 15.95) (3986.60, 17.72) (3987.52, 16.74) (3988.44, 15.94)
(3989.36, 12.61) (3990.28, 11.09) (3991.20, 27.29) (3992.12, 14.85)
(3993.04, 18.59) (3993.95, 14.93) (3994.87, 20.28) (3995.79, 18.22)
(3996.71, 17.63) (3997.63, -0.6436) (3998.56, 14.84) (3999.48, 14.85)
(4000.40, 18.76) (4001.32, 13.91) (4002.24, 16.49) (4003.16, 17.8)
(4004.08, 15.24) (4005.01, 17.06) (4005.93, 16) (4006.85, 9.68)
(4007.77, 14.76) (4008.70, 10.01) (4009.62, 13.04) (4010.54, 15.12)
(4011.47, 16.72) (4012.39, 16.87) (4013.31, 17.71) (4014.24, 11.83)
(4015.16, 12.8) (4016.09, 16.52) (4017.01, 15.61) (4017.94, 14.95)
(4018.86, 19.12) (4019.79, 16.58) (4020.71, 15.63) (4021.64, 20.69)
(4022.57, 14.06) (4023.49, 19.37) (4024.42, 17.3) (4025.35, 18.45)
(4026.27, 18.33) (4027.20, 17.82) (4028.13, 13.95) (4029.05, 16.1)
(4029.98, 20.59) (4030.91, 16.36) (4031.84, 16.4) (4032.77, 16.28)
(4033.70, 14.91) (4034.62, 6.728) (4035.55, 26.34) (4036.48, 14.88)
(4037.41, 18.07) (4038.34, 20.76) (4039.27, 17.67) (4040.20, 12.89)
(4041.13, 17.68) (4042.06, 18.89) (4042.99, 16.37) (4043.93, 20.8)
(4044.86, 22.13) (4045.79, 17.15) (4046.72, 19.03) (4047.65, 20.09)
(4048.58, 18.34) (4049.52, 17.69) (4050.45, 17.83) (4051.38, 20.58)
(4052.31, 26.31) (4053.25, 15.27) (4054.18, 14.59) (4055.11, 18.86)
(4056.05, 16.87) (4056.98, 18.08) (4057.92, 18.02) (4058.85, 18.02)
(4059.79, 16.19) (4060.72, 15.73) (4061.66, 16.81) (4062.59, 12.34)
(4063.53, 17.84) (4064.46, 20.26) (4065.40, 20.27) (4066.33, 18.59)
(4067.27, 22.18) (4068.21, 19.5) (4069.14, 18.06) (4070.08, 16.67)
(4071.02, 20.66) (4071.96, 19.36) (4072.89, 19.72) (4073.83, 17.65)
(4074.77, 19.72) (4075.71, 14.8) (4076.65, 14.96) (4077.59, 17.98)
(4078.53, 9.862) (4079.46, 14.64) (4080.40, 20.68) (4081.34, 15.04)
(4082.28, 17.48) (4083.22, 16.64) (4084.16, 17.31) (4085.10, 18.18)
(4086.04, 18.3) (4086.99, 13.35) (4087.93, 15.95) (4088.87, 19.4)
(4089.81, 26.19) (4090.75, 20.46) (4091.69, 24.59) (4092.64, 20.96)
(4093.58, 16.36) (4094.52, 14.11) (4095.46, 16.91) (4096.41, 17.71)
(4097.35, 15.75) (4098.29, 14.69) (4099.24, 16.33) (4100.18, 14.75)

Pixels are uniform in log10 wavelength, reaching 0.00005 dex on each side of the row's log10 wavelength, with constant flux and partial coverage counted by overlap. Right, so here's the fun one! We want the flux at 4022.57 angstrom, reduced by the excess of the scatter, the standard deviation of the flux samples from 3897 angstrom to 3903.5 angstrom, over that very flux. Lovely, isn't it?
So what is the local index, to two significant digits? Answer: 26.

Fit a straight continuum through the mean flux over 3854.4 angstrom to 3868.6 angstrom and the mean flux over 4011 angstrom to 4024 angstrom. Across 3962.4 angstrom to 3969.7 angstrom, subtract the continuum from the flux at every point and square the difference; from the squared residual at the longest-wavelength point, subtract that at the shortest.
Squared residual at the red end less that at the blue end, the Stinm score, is -5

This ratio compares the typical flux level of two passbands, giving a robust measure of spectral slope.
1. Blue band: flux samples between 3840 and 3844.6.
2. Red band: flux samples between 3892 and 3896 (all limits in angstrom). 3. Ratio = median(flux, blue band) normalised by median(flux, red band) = 1.01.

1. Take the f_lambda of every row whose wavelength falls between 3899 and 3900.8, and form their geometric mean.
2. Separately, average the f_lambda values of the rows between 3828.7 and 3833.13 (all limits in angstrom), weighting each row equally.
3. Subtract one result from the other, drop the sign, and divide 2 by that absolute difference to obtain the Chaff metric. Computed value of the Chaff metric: 0.5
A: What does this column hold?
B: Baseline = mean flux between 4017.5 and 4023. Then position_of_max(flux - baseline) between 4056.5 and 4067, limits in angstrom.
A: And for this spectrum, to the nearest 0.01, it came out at 4065.40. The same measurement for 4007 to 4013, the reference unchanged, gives 4012.39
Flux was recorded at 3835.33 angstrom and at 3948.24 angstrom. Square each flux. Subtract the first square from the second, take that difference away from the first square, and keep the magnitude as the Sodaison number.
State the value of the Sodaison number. 353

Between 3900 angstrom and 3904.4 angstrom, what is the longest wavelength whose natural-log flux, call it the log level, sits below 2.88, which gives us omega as 3903.94 angstrom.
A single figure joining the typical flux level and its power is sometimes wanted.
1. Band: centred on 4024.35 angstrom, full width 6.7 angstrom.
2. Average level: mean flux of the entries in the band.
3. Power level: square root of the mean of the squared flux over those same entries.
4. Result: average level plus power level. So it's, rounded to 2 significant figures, 36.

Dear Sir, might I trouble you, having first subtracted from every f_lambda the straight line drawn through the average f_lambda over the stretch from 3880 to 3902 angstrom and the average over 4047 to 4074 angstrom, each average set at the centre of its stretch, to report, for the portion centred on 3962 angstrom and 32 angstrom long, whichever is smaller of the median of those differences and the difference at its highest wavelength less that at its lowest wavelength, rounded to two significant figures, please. -1.8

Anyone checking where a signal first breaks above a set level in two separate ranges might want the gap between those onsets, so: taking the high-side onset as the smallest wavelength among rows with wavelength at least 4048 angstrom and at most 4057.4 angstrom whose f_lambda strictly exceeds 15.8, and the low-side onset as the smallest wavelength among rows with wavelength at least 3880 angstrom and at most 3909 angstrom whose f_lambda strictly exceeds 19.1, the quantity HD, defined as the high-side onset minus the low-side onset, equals 167.9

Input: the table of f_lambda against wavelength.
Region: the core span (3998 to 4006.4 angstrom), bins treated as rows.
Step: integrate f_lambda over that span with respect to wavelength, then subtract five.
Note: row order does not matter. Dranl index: 129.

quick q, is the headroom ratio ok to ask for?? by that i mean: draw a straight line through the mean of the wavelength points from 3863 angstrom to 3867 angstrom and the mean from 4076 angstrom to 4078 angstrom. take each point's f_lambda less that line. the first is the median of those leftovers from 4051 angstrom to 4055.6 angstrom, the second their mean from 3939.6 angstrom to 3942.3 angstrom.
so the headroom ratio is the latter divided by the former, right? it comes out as -0.3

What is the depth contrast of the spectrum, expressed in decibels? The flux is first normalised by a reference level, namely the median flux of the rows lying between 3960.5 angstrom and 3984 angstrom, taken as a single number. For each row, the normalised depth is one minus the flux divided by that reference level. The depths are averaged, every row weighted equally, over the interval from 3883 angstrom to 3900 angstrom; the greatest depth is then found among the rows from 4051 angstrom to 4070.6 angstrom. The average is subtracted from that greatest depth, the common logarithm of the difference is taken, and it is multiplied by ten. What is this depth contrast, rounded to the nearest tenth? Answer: -5.2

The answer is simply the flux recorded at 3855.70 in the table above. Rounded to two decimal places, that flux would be 16.93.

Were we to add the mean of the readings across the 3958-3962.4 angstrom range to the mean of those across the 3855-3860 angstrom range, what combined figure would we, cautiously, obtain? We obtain 38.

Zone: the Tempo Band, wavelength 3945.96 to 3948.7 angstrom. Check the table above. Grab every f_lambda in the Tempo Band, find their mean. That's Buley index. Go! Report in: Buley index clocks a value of 14.3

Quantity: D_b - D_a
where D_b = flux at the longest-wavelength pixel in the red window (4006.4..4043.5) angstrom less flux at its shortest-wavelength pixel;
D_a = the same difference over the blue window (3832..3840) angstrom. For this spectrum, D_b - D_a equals 9.1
